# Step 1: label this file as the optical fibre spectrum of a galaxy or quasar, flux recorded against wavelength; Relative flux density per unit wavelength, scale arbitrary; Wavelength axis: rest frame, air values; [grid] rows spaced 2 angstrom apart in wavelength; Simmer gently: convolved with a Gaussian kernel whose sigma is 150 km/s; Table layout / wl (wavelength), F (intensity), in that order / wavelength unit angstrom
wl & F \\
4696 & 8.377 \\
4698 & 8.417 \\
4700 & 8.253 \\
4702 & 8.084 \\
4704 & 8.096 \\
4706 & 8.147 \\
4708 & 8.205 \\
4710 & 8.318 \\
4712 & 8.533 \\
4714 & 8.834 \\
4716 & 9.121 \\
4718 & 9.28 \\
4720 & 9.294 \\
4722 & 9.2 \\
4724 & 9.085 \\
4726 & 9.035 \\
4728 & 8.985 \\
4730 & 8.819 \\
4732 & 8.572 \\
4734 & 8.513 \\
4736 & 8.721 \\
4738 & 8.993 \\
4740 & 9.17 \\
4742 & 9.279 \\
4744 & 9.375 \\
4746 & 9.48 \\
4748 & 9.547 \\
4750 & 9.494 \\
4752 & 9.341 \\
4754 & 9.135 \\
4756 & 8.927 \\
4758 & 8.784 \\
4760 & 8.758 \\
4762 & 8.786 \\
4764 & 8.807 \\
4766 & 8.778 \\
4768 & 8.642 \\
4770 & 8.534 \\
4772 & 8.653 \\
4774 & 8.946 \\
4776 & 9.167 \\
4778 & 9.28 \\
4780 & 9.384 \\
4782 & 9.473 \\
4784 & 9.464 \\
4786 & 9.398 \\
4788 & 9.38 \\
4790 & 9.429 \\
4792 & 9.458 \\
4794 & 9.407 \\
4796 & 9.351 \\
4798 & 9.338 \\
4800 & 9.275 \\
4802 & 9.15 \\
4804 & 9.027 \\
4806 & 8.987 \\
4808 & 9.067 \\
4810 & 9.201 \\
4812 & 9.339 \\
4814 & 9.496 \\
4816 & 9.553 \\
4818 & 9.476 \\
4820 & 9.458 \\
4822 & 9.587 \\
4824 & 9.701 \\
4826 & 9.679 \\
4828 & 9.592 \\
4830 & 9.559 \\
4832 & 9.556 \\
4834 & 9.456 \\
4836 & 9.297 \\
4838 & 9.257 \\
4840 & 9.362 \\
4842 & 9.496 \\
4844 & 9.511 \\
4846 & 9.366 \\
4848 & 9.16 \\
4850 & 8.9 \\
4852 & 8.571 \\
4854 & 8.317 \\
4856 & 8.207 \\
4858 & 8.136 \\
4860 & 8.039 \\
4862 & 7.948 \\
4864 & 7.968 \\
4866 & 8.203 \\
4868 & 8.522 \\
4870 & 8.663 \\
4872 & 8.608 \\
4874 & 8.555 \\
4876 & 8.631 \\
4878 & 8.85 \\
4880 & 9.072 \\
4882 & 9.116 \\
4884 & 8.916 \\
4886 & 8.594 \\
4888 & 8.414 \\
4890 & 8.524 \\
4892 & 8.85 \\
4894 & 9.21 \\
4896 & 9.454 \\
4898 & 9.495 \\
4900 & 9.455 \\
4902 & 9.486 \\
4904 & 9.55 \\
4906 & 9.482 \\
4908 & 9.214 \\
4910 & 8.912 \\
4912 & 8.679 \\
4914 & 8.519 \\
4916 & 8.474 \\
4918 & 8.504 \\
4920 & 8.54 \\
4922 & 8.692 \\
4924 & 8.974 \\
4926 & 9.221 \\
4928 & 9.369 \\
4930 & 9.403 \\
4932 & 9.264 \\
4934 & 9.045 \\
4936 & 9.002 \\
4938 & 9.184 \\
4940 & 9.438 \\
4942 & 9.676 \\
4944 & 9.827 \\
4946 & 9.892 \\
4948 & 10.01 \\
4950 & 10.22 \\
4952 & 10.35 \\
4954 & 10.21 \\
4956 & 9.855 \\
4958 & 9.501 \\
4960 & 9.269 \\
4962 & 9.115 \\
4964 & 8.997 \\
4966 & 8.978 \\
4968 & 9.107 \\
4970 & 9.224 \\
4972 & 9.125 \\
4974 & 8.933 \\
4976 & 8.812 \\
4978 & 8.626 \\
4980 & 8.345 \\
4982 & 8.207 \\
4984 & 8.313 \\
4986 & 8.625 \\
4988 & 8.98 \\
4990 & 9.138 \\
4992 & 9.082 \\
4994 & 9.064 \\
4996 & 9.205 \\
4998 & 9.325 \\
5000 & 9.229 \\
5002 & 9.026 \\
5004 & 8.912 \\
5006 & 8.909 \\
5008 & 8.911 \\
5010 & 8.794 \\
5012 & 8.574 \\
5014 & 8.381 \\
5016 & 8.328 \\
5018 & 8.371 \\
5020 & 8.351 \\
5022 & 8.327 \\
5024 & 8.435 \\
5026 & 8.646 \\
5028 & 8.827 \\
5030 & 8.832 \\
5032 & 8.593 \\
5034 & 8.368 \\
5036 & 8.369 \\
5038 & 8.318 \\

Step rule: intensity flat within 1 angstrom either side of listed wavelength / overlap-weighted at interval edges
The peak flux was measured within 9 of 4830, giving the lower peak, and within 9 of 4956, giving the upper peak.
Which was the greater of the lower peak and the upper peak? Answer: 10.35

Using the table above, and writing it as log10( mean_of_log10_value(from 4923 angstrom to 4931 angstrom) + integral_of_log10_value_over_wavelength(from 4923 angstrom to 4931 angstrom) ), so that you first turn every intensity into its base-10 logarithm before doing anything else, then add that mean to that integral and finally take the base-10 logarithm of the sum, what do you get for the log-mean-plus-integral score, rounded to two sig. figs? 0.94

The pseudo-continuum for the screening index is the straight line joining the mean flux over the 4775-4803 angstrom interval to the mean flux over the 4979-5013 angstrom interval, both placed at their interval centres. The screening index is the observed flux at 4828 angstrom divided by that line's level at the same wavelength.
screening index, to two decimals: 1.04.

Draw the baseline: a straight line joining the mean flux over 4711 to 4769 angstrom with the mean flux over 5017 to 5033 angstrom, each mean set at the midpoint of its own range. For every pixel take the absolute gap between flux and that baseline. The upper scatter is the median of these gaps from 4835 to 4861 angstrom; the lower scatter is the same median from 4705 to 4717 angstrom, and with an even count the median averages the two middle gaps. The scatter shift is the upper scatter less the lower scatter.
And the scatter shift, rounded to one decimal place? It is -0.1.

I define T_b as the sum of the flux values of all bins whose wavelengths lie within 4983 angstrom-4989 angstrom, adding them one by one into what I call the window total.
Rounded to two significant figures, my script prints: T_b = 26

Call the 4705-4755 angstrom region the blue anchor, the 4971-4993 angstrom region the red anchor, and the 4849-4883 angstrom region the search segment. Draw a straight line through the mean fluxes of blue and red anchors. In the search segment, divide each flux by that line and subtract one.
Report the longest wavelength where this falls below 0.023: 4878 angstrom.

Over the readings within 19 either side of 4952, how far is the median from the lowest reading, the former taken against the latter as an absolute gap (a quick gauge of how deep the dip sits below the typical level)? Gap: 0.46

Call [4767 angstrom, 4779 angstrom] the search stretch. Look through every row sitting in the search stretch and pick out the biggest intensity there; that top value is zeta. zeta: 9.28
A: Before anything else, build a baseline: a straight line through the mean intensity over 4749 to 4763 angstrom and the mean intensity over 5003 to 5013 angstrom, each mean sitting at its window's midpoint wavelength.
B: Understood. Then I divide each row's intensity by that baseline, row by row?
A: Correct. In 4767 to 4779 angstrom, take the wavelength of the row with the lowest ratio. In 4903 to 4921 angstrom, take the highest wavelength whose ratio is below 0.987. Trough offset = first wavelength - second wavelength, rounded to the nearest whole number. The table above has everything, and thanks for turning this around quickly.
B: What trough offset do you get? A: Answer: -150 angstrom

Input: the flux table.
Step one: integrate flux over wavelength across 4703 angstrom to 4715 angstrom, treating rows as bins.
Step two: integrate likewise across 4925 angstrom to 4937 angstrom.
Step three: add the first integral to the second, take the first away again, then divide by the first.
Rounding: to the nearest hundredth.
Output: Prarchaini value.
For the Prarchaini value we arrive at 1.10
